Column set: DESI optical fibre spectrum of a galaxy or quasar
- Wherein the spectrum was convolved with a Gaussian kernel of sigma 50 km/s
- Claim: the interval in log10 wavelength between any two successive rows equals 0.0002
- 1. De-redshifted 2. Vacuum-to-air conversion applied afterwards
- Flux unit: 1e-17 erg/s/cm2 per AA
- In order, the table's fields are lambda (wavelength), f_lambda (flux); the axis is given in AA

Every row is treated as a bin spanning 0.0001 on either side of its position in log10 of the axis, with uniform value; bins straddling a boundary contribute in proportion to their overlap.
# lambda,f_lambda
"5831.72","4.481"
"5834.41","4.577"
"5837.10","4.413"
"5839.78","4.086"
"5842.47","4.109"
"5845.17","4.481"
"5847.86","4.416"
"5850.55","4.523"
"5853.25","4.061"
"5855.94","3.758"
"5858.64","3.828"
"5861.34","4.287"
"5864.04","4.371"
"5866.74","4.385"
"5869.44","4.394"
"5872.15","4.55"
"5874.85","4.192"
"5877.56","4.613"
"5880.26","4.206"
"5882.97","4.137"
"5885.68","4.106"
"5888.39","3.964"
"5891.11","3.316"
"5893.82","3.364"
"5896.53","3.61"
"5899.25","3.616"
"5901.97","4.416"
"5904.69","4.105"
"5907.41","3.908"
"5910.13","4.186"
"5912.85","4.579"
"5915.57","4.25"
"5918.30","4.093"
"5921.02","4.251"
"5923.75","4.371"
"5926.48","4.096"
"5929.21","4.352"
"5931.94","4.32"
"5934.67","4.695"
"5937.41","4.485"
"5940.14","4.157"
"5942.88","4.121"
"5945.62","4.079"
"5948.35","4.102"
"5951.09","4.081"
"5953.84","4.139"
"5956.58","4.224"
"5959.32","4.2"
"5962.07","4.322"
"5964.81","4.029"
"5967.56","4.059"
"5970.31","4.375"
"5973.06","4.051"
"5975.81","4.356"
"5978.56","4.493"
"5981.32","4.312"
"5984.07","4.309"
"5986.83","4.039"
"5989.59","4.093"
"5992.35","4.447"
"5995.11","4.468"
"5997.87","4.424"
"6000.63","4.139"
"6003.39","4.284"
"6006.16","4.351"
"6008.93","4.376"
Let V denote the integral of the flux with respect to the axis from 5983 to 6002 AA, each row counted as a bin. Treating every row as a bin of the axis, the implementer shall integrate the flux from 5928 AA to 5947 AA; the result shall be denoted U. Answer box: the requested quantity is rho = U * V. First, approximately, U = 82.0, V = 81.2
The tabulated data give 6658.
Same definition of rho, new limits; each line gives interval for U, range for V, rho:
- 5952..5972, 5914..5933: 6762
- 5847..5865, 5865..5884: 6212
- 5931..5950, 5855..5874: 6536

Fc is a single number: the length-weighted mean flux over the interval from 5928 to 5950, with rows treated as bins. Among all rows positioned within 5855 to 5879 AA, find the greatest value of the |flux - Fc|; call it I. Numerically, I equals 0.5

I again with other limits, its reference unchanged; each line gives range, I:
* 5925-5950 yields 0.4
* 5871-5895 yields 1.0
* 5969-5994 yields 0.2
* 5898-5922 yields 0.7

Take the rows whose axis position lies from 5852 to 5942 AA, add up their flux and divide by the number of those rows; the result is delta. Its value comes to 4.15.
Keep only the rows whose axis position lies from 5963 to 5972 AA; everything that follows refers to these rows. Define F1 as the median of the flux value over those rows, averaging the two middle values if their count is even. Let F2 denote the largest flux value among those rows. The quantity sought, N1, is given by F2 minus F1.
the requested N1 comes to 0.32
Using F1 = 4.1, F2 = 4.375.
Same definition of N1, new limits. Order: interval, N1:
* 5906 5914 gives 0.39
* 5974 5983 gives 0.14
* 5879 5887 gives 0.07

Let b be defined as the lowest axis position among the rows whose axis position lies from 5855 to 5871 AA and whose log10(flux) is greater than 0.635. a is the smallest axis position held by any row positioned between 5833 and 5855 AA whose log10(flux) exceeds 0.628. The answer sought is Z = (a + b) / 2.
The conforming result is 5849.2 AA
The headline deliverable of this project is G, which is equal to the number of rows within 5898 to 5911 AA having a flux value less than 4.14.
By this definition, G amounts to 3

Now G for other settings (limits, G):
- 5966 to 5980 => 2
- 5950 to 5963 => 2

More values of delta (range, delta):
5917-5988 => 4.24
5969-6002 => 4.29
